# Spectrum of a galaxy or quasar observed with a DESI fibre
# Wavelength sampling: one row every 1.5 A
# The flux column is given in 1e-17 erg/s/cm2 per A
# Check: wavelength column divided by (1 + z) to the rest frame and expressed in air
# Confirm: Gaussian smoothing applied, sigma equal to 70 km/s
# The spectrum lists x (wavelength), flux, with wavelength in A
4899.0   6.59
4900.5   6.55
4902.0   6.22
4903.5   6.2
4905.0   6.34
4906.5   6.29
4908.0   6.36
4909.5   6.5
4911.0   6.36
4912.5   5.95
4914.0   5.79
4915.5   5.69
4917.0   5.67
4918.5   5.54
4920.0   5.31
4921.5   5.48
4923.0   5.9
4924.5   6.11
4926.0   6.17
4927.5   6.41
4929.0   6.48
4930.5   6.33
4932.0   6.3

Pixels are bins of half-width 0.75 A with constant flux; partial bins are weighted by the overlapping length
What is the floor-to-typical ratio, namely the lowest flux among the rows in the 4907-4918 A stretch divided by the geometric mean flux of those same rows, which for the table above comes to 0.939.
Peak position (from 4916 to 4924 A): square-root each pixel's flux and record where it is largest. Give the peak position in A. 4923.0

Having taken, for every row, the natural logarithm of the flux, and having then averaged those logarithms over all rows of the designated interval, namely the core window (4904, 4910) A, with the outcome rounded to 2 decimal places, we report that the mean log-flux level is 1.85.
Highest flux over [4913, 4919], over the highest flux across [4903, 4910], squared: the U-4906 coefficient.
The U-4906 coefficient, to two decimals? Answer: 0.79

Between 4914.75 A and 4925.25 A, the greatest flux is 6.11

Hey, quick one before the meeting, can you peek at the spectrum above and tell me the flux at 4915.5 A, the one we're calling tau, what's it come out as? 5.69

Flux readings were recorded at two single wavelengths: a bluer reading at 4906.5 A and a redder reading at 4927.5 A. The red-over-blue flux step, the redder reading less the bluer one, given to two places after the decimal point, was 0.12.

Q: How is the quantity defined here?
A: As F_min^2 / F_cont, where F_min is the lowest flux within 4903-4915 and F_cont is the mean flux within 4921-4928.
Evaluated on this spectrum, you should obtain 5.6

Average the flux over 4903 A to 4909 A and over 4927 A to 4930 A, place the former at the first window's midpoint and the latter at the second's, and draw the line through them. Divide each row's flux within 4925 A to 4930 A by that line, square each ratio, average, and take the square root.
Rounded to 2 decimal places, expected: 0.99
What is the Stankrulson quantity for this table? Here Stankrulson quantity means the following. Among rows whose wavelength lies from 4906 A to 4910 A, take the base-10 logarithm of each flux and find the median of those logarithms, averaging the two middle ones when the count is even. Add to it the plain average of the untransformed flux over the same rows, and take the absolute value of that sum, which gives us 7.19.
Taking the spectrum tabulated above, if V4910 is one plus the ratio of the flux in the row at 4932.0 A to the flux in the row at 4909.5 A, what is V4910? 1.97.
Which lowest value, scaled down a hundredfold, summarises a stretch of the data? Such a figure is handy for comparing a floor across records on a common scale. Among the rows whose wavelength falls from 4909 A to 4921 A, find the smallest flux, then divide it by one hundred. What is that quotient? 0.0531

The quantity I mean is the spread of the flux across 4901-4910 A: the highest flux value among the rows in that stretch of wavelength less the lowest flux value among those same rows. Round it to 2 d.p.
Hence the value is 0.30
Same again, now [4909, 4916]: 0.81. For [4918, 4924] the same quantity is 0.59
